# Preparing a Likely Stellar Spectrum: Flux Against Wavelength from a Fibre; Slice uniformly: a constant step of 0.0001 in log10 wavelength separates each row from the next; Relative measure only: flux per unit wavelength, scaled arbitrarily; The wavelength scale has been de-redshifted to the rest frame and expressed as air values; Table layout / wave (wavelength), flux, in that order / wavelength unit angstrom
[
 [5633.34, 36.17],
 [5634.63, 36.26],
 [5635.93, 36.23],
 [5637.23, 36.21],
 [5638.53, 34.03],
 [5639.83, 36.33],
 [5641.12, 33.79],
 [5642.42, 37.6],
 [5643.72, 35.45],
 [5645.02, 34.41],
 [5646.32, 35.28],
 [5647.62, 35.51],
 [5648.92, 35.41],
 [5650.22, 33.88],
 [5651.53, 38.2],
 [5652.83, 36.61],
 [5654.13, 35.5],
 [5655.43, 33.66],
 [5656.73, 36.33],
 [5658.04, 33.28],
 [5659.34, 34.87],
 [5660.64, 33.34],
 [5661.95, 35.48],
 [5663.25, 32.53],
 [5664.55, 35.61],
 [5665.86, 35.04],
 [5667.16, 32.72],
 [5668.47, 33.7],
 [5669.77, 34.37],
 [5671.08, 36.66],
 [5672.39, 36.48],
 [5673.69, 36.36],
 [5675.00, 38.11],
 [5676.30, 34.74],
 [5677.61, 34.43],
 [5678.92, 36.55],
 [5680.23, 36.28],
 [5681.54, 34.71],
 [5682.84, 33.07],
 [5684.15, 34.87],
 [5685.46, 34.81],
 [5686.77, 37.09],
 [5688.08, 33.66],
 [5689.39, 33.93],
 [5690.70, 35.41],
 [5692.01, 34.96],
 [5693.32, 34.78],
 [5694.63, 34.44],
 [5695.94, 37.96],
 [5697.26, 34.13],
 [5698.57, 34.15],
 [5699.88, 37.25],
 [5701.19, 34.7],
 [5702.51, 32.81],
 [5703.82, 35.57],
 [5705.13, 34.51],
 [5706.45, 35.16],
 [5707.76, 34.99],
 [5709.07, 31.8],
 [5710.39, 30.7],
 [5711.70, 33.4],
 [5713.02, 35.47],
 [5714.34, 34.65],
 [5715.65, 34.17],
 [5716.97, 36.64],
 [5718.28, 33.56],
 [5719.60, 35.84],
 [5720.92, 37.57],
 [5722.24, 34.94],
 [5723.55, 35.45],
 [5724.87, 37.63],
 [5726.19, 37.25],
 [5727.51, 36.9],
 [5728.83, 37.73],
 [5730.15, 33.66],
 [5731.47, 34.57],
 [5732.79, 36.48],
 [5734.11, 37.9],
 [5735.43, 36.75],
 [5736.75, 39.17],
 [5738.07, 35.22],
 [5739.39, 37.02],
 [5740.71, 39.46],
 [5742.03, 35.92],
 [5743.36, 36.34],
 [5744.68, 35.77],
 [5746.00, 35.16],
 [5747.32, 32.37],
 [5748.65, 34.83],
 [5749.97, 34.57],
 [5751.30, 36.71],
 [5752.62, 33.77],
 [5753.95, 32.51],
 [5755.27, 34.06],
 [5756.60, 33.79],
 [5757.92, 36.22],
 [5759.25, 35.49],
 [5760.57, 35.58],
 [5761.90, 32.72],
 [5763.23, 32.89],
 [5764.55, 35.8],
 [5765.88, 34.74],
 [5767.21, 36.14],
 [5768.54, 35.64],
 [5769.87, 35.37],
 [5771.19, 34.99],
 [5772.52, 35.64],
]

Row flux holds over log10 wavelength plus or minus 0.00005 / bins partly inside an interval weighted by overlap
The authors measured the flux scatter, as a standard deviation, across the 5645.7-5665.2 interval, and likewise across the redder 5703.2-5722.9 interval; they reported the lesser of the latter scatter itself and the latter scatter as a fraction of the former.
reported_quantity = 1.2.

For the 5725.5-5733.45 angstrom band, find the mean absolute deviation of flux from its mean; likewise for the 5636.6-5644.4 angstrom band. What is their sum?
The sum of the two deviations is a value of 2.47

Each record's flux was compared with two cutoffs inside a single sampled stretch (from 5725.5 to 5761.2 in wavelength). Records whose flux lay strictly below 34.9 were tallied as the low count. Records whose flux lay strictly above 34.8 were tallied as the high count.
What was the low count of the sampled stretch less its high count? -10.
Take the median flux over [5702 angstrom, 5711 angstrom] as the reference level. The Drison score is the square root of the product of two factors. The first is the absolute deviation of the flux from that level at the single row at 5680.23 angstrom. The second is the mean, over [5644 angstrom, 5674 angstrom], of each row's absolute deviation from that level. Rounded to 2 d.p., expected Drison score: 1.49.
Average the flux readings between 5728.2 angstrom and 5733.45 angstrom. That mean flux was 35.6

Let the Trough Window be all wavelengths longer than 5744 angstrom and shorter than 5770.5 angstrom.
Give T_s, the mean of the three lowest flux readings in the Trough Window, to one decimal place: 32.5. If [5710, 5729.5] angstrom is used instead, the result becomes 32.6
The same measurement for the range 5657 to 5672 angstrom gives 32.8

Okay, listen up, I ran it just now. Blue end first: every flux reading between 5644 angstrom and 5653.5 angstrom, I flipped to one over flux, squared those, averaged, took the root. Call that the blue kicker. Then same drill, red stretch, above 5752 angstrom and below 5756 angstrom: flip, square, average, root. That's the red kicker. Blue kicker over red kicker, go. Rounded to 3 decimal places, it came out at 0.940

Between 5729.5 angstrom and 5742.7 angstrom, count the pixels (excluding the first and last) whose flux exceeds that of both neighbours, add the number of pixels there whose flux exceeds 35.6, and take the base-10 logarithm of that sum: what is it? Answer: 1.00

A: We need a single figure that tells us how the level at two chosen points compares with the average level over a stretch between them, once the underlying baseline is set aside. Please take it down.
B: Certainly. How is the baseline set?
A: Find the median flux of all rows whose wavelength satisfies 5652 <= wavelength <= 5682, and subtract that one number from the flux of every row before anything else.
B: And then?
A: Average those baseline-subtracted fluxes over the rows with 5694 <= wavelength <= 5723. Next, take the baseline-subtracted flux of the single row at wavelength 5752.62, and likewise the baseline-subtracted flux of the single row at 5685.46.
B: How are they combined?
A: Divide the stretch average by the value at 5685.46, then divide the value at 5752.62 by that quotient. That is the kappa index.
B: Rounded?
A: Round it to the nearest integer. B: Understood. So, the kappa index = -1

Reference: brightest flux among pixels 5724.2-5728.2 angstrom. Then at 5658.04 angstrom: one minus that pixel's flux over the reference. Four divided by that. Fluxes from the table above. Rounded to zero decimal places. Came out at 35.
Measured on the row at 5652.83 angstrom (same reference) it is 148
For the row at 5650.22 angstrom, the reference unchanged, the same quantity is 40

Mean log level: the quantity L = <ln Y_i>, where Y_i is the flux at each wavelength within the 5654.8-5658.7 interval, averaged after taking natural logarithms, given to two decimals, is 3.54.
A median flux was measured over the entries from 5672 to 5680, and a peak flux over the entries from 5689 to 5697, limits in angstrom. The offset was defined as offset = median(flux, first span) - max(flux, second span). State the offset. -1.54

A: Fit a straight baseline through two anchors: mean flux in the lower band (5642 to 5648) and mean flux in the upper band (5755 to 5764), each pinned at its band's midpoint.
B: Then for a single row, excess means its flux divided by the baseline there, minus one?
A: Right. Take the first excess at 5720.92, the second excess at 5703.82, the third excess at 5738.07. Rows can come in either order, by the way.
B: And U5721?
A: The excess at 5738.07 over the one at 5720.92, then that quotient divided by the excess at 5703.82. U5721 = 13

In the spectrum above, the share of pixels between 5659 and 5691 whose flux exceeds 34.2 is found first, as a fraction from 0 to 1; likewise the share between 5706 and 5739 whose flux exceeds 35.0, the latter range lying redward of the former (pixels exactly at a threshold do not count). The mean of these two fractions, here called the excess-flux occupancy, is 0.660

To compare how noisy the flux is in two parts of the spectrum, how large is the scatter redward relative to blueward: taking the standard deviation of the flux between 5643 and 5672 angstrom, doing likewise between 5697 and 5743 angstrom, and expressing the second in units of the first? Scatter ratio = 1.4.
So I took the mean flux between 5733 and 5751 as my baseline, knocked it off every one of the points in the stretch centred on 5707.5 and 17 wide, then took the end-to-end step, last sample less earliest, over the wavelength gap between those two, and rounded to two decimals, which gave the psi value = -0.20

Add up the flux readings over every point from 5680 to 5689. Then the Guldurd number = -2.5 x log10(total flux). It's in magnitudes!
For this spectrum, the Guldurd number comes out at -5.97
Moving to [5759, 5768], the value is -5.97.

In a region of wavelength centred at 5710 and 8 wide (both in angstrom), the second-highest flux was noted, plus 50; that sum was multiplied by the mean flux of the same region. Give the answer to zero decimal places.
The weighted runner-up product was 2860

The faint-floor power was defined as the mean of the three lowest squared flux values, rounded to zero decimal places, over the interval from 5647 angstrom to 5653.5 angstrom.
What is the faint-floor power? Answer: 1221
